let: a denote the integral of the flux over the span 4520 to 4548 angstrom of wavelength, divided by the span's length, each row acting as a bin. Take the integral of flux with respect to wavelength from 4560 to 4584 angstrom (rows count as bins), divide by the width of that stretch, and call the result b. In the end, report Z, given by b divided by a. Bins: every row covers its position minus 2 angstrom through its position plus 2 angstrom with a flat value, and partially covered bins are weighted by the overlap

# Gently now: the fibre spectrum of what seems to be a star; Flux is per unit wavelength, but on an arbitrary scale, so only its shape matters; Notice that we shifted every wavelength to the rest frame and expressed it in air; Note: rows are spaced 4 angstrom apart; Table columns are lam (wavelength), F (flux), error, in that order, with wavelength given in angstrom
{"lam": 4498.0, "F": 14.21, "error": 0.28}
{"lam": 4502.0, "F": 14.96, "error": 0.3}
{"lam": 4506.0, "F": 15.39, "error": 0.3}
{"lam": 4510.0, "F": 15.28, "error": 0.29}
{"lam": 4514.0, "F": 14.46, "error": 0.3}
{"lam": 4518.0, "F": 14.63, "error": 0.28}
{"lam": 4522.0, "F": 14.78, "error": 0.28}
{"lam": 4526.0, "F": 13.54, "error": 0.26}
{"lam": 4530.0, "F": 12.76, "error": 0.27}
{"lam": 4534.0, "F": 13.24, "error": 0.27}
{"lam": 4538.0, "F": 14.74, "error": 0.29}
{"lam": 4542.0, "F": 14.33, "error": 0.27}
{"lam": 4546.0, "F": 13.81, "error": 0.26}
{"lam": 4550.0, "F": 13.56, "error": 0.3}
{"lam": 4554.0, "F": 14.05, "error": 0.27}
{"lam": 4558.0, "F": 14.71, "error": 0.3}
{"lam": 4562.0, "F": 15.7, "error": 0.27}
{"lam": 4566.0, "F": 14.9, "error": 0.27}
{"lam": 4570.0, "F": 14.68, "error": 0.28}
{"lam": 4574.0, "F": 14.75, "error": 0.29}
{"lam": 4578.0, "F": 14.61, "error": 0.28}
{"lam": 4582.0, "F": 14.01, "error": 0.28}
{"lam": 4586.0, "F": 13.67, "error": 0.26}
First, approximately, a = 13.9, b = 14.8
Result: 1.06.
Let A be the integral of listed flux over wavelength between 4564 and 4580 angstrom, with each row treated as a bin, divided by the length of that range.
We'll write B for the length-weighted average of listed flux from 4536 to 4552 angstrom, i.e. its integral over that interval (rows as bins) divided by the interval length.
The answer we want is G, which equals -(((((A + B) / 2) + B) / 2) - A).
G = 0.5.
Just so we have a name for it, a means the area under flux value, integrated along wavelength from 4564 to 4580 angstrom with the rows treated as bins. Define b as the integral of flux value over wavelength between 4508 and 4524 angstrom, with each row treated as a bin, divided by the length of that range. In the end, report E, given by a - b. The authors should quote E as 221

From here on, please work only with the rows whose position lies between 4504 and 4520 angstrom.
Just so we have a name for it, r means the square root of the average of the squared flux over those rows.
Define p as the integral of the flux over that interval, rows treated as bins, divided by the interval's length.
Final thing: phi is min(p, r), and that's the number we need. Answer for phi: 14.9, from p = 14.9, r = 14.9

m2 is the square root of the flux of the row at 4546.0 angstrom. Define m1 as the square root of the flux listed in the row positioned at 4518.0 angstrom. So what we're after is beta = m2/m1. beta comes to 0.97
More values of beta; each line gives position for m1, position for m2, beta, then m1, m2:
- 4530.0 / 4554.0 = 1.05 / 3.57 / 3.75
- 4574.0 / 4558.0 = 1.00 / 3.84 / 3.84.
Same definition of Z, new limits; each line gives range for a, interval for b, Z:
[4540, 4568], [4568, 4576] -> 1.02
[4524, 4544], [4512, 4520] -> 1.06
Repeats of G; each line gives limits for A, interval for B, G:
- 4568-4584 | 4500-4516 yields -0.4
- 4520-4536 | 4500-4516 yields -1.1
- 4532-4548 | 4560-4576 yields -0.7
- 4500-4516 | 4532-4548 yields 0.7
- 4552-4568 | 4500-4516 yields -0.1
